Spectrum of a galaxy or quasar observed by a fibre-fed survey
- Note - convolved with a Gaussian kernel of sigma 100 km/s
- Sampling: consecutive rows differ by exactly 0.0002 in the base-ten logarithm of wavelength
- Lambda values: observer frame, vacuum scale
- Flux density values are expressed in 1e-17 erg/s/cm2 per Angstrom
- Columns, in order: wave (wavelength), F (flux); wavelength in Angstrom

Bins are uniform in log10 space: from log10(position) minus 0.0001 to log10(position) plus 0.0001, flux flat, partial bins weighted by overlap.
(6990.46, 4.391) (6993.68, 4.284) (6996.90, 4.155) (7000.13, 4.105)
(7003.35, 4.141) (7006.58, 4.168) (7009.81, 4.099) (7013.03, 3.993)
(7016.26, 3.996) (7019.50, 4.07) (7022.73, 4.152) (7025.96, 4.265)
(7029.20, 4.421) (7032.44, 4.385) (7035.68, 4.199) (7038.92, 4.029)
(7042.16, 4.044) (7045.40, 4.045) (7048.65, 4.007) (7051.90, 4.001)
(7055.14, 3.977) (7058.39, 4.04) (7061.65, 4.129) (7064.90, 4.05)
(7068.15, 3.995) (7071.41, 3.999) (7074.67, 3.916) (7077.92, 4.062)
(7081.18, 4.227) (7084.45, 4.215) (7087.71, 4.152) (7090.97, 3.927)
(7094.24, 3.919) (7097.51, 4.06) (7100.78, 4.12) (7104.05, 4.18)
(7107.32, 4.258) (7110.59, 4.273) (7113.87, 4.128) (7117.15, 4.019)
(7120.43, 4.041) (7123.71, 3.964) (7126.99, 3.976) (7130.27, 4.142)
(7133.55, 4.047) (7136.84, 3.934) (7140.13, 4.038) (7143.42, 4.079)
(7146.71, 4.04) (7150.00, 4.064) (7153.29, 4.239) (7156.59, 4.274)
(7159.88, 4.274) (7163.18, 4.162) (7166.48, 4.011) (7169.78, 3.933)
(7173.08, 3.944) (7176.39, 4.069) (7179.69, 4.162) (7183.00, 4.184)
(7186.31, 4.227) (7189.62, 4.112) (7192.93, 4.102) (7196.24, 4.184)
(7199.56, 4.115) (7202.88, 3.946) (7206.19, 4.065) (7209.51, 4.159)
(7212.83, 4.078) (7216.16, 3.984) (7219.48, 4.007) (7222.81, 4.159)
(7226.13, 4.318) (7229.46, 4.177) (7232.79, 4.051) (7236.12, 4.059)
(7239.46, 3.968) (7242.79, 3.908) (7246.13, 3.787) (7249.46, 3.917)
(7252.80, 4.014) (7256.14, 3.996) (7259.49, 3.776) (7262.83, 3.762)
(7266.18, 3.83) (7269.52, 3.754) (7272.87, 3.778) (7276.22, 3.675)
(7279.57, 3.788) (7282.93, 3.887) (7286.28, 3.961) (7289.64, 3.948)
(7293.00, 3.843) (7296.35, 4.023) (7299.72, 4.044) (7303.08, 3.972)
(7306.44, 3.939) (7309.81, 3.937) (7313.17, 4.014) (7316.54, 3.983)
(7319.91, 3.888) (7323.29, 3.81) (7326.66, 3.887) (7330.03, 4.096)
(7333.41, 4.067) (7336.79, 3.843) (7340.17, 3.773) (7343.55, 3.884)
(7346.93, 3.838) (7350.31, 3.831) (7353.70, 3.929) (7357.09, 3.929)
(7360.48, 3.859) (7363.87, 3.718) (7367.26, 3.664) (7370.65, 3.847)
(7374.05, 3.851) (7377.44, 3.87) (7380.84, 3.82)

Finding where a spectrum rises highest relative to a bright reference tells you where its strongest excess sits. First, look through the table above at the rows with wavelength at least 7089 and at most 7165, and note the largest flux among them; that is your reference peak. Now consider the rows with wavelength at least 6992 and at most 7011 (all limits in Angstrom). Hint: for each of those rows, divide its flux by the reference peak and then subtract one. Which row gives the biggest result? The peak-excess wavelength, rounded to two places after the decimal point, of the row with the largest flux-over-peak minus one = 6993.68 Angstrom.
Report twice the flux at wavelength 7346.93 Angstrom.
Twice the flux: 7.7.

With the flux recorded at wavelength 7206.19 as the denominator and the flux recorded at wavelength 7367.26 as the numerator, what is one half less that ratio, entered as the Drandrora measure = -0.40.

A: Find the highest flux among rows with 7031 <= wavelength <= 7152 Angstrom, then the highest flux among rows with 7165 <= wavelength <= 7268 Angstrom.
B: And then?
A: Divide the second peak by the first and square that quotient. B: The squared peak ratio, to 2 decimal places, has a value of 0.97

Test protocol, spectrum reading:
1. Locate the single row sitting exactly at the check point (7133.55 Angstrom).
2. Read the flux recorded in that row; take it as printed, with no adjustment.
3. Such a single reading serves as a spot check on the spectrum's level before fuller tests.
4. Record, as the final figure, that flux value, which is 4.047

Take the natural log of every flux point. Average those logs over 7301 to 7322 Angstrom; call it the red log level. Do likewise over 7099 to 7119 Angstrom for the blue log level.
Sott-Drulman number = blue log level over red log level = 1.04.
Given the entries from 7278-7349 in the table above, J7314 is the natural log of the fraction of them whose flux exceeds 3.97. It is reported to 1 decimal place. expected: -1.1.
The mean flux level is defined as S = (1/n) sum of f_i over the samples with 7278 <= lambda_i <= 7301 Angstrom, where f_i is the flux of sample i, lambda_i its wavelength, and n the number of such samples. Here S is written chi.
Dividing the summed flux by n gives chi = 3.93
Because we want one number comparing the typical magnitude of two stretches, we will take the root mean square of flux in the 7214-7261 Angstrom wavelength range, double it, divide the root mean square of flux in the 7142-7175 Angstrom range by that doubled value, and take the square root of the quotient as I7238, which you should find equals 0.715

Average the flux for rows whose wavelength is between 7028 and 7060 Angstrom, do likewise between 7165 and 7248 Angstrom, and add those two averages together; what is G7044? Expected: 8.18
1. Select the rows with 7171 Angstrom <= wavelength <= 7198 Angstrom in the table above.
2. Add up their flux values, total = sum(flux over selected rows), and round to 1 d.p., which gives 33.0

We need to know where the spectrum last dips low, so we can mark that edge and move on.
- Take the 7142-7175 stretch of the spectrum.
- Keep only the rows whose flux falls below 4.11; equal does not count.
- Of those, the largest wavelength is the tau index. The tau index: 7173.08 Angstrom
